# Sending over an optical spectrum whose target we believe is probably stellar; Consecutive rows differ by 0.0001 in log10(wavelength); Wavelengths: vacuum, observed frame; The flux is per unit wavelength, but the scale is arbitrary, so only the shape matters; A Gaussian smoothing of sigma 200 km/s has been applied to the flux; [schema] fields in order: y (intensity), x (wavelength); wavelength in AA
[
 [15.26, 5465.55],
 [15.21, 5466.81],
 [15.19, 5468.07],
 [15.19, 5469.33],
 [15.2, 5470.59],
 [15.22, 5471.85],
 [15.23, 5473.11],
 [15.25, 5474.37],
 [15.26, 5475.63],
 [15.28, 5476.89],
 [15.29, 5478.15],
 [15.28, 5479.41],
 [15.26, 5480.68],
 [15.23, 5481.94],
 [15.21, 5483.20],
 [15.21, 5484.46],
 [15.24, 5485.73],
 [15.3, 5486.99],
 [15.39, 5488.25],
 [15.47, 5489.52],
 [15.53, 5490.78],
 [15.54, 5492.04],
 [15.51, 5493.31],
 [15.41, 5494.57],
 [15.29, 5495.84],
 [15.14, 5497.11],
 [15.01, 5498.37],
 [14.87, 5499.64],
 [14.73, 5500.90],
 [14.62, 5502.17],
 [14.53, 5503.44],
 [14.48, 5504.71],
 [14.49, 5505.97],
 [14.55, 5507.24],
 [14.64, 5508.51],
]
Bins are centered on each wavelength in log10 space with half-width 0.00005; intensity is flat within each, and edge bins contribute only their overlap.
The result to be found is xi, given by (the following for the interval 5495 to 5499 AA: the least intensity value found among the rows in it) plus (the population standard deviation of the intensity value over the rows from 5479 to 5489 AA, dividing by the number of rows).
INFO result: 15.1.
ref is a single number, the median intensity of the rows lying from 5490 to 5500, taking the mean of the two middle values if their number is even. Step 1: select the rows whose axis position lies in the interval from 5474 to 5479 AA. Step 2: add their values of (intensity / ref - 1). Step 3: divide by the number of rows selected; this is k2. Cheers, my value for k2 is -0.0052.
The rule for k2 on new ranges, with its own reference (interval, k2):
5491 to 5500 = -0.0063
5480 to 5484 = -0.0076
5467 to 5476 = -0.0085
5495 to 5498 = -0.0088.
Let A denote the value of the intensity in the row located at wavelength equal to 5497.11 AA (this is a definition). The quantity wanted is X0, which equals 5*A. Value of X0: 75.7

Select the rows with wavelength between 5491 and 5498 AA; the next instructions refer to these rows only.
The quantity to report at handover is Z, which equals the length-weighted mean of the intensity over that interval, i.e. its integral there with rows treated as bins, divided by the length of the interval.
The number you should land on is 15.4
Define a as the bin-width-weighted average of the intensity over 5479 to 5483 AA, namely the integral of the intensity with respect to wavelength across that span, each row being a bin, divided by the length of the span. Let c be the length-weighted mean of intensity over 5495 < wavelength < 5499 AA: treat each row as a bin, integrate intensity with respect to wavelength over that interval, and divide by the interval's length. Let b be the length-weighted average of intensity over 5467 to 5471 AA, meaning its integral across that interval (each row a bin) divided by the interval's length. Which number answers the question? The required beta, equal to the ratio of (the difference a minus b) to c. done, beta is 0.003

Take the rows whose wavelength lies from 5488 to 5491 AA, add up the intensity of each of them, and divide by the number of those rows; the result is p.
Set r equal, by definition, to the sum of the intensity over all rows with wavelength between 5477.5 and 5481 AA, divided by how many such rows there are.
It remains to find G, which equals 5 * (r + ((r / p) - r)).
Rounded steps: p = 15.5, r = 15.3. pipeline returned 4.94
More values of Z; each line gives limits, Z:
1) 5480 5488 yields 15.2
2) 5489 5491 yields 15.5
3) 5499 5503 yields 14.7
